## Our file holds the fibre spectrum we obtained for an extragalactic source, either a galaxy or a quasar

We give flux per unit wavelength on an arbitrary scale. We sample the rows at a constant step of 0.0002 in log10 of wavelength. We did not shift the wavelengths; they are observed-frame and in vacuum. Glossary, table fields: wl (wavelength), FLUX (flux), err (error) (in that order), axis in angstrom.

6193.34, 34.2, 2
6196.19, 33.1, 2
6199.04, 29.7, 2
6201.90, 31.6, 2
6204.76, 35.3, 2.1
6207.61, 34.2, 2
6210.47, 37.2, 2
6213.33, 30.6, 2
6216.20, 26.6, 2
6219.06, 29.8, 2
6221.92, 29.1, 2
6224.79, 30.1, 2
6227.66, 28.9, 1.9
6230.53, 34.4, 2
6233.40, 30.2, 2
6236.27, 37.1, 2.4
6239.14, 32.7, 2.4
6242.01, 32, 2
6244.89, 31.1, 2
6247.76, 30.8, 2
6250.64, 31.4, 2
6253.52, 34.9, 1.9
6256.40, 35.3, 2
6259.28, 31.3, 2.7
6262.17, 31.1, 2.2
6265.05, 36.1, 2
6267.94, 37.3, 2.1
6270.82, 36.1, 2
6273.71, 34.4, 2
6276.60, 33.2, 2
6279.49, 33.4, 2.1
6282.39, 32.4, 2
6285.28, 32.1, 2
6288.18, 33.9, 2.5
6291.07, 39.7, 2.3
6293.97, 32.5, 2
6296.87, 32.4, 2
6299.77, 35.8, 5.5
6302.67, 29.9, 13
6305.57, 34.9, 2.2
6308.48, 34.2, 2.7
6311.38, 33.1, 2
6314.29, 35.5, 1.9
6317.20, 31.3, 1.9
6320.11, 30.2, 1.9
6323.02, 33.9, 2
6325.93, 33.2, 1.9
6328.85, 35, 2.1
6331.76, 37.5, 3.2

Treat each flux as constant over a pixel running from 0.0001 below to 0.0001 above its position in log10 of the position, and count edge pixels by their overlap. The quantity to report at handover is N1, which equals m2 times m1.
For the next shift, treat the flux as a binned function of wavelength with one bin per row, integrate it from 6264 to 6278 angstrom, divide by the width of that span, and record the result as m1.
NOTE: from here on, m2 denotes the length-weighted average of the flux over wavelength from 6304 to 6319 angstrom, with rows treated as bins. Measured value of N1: 1193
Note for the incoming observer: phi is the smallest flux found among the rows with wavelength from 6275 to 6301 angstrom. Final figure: 32.1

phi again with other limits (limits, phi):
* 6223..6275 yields 28.9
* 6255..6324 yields 29.9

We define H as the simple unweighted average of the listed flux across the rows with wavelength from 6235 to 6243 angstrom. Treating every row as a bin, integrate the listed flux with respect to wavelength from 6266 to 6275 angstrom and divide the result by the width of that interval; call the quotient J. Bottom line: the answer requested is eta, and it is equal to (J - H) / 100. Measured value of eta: 0.020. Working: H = 33.9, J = 36.0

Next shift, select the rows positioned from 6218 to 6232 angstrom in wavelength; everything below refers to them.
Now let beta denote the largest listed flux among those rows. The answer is 34.4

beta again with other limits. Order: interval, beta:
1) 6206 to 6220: 37.2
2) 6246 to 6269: 37.3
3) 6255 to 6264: 35.3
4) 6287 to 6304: 39.7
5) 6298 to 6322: 35.8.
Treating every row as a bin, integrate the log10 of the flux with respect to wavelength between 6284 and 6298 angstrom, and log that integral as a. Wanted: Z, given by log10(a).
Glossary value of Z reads 1.331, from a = 21.5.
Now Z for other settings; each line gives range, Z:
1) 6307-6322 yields 1.357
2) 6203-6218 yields 1.355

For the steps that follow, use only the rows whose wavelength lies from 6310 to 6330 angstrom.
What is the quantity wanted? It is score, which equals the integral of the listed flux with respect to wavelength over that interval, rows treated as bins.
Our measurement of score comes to 663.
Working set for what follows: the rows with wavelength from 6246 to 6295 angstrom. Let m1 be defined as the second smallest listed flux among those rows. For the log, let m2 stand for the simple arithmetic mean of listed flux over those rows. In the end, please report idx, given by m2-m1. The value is 2.8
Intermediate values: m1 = 31.1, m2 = 33.9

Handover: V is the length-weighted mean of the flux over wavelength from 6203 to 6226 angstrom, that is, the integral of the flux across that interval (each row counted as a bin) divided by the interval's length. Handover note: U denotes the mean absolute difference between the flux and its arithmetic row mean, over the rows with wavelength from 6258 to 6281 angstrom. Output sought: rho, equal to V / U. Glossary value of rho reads 17.0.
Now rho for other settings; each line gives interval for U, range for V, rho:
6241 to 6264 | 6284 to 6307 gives 23.7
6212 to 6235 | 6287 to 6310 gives 25.1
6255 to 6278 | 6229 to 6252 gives 17.4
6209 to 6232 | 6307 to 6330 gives 13.4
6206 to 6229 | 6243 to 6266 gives 13.4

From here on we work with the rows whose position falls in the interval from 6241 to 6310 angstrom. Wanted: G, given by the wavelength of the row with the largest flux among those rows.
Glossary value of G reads 6291.07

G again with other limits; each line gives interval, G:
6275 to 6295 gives 6291.07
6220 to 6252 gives 6236.27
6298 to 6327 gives 6299.77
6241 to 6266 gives 6265.05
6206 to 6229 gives 6210.47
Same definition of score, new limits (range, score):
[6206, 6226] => 623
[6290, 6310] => 682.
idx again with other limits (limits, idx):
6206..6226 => 2.0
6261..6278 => 1.5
